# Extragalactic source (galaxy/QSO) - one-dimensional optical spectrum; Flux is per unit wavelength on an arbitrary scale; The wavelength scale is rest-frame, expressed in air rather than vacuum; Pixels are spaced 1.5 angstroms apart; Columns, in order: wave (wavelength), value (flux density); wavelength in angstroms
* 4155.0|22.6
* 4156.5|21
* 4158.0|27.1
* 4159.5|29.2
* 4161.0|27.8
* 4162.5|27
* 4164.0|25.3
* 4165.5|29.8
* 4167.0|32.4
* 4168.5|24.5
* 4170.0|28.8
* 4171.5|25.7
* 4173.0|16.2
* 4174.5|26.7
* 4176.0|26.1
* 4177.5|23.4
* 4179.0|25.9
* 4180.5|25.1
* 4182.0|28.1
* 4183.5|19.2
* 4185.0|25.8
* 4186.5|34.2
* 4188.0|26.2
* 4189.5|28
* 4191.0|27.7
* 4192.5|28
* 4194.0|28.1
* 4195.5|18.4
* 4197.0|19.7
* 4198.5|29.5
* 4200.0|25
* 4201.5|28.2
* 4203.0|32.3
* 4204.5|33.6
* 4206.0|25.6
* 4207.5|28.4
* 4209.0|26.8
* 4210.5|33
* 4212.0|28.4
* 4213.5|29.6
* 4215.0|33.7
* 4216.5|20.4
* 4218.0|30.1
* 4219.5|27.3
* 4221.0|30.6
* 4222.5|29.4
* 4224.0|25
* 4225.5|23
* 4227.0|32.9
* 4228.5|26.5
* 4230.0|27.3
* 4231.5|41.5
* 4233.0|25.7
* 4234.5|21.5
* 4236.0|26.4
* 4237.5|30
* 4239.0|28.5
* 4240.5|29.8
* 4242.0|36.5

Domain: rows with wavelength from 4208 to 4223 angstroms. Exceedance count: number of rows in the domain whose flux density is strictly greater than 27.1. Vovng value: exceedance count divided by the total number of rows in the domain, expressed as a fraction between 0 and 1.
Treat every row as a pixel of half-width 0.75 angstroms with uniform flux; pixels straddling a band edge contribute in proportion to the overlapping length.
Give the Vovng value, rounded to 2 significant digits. 0.80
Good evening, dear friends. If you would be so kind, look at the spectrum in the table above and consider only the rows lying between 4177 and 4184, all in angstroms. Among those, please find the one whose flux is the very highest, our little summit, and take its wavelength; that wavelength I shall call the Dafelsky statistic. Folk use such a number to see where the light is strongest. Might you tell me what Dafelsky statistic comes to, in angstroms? 4182.0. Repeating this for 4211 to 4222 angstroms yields 4215.0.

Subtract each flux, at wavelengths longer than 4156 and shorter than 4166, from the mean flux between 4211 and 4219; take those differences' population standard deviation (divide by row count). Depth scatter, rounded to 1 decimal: 2.7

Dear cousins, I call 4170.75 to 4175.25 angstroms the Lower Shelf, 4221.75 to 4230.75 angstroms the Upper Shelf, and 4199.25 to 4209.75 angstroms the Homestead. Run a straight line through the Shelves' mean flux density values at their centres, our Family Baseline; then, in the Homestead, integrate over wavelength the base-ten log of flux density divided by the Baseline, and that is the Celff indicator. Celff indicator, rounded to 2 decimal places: 0.49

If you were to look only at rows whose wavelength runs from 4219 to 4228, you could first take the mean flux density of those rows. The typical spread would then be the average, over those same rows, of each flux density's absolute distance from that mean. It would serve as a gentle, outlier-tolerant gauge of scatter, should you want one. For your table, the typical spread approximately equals 2.9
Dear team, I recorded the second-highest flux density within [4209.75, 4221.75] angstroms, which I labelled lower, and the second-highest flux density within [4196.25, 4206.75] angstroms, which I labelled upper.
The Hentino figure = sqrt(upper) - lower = -27.3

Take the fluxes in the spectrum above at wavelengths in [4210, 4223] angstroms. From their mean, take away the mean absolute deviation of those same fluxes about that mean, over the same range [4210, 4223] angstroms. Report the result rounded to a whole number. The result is 27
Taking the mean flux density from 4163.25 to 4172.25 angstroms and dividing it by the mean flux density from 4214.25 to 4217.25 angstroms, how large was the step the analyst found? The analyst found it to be 1.03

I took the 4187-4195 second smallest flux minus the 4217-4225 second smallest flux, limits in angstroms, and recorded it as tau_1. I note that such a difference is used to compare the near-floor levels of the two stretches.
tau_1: 0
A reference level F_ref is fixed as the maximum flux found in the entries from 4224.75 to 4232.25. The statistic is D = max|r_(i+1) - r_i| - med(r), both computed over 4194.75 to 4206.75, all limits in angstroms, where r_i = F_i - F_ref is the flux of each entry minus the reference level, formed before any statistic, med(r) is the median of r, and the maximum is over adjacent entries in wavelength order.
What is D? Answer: 24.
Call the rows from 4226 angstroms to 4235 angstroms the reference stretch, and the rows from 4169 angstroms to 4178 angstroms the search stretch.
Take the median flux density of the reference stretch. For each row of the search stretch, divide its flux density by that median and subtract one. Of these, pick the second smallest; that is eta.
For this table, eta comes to -0.13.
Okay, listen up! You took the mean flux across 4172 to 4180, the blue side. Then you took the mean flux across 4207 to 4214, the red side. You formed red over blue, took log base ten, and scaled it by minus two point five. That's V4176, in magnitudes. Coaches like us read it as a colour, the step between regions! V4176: -0.23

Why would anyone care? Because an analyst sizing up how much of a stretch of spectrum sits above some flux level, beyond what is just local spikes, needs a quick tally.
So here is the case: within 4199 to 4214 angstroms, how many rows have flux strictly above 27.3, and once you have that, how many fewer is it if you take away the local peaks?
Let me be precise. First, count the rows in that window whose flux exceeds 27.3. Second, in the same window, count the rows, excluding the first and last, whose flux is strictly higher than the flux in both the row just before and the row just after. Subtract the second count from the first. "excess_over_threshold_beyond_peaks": 4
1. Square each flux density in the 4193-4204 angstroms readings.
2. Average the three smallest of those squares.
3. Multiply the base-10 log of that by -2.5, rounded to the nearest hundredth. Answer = -6.63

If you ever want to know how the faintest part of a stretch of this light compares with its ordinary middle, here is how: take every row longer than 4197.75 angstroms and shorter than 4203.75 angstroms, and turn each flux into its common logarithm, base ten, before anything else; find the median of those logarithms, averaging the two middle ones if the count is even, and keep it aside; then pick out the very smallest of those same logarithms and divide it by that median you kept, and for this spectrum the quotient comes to 0.957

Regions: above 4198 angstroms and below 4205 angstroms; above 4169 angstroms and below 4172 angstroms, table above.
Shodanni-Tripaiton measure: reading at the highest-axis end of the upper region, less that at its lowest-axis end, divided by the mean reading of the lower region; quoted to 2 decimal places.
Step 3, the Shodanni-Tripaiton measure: 0.15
